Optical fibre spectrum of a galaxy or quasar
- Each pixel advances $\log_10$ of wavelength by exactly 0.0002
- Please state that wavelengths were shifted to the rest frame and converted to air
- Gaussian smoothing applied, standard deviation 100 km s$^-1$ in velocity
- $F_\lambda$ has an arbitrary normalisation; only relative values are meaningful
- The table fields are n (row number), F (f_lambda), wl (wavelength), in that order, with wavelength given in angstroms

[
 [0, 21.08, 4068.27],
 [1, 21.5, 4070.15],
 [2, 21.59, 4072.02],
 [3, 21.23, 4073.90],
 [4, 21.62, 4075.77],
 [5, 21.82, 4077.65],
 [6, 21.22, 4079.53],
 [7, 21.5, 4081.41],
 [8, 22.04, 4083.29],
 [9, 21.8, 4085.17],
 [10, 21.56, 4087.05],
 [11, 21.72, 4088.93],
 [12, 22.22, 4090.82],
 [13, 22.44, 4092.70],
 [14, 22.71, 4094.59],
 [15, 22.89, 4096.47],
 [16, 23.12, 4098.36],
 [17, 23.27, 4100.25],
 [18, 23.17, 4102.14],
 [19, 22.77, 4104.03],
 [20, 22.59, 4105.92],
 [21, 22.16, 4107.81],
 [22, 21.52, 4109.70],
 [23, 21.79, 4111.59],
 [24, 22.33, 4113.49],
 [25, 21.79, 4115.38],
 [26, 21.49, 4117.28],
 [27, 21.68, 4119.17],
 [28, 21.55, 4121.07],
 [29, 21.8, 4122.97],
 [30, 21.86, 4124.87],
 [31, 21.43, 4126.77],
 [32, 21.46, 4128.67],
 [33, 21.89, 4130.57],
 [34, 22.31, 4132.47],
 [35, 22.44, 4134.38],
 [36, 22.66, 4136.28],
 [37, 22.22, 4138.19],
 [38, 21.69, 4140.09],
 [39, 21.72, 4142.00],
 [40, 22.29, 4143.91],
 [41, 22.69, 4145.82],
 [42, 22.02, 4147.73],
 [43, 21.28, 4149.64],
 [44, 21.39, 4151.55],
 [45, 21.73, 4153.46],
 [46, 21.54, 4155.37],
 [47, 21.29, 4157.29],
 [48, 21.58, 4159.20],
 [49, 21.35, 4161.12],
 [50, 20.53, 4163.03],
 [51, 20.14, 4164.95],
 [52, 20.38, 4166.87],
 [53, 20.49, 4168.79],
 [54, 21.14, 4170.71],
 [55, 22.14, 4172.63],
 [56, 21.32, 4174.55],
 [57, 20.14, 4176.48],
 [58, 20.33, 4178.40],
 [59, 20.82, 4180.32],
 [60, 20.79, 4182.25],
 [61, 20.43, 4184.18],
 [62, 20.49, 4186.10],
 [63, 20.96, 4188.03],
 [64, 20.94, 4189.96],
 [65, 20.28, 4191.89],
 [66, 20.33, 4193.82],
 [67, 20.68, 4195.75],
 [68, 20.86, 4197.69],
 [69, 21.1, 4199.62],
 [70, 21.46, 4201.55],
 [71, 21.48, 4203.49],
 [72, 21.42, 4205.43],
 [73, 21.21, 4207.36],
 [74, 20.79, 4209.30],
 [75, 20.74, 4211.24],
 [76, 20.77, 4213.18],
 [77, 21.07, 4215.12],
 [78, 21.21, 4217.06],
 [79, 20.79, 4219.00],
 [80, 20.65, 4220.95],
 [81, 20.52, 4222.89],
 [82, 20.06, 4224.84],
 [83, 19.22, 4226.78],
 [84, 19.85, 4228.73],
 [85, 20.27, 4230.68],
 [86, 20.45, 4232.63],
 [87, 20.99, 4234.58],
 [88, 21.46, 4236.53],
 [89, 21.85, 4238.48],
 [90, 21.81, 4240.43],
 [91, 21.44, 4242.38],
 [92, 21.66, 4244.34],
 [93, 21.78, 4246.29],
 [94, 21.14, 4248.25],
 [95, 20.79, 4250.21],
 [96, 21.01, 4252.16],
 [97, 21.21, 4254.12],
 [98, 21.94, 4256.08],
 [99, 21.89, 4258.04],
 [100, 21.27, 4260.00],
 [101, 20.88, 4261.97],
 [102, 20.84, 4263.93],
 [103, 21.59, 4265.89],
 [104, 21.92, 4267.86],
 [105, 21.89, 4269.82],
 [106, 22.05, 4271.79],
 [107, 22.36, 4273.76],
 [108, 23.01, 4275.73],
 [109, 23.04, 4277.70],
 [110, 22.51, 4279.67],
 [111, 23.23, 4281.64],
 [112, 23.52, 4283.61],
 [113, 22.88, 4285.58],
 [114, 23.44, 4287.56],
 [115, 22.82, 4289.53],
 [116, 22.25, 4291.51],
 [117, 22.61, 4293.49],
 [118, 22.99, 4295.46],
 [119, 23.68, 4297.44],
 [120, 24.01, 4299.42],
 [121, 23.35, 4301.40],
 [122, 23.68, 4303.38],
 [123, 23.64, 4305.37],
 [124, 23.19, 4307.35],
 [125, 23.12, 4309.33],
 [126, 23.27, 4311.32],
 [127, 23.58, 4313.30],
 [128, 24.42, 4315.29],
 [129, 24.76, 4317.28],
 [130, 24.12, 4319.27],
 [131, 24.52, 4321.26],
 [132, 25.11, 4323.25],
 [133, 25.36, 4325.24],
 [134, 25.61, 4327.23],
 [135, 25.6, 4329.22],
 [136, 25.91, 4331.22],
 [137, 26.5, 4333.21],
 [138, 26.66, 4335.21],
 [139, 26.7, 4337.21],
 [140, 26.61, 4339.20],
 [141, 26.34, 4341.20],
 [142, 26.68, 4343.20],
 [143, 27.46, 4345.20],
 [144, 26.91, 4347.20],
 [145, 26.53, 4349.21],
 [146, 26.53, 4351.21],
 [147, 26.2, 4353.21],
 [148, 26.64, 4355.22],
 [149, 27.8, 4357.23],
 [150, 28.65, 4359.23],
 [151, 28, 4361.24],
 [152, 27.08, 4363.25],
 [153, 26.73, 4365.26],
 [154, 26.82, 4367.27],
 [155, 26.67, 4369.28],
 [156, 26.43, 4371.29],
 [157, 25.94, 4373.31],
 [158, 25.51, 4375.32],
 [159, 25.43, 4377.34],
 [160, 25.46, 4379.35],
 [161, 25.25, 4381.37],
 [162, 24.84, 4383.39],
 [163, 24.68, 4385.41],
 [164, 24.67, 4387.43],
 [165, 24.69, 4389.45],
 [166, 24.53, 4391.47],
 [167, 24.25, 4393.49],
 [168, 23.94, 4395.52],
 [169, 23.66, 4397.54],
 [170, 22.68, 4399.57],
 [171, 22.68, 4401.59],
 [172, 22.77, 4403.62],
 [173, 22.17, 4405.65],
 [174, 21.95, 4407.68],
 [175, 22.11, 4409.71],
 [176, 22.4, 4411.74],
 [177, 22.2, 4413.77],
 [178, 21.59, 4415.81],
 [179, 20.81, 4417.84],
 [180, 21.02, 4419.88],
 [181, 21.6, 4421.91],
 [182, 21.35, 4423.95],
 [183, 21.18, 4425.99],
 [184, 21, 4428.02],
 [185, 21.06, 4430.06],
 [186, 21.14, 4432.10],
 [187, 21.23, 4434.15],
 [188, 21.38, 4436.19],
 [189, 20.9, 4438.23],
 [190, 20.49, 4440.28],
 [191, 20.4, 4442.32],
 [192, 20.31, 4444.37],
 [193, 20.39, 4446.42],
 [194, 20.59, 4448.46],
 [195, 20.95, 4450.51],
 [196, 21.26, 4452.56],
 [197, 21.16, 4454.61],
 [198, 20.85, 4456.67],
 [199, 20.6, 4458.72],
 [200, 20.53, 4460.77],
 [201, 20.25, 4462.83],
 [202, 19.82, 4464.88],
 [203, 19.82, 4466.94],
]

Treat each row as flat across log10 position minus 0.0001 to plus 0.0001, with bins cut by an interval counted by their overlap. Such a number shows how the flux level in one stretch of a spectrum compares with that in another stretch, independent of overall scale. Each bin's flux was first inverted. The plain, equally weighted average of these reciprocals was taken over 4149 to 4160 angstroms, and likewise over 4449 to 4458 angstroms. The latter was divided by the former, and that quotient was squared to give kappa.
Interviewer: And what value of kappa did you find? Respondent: 1.04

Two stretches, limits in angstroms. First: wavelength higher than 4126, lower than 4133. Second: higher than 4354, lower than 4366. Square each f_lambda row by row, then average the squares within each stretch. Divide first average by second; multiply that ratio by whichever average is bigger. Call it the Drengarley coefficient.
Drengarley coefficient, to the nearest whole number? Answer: 474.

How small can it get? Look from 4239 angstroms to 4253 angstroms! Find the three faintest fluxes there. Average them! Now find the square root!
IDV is 4.58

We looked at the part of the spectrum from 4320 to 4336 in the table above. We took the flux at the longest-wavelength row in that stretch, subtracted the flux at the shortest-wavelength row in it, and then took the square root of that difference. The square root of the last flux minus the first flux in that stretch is 1.5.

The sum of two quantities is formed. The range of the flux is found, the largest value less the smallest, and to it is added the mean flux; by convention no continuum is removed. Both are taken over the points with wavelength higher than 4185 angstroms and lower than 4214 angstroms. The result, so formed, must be 22.1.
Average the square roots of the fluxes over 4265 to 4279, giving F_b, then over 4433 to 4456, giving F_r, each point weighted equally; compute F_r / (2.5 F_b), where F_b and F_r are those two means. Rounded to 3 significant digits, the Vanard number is 0.387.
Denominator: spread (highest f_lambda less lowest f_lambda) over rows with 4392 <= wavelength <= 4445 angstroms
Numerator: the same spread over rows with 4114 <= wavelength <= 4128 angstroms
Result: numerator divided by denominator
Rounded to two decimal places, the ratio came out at 0.11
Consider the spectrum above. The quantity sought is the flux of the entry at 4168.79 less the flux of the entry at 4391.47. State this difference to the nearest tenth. -4.0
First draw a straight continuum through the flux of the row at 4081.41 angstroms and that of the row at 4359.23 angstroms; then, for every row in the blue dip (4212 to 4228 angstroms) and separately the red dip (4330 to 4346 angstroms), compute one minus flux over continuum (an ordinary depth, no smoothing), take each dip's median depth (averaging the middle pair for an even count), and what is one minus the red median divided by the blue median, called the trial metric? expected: 0.7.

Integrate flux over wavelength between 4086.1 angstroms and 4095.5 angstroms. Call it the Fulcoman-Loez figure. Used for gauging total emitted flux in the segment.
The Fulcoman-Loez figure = 208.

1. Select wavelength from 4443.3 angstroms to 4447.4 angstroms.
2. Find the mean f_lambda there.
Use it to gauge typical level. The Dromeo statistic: 20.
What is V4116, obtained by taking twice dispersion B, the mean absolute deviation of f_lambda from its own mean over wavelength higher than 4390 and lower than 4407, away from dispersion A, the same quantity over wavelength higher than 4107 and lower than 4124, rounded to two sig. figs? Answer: -1.3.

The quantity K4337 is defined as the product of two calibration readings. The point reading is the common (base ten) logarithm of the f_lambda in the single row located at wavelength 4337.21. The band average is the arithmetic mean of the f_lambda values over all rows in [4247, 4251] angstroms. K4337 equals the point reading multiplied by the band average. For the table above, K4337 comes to 29.9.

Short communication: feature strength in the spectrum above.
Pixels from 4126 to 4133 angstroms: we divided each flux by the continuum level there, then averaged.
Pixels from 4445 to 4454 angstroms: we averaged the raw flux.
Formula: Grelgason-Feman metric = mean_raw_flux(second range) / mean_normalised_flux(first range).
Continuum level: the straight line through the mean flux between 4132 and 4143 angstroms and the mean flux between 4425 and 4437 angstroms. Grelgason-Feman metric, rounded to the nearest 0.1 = 21.2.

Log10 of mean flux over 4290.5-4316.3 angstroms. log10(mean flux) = 1.37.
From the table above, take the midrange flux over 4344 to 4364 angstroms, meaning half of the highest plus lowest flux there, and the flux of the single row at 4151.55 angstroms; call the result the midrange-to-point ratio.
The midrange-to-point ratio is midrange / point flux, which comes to 1.28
